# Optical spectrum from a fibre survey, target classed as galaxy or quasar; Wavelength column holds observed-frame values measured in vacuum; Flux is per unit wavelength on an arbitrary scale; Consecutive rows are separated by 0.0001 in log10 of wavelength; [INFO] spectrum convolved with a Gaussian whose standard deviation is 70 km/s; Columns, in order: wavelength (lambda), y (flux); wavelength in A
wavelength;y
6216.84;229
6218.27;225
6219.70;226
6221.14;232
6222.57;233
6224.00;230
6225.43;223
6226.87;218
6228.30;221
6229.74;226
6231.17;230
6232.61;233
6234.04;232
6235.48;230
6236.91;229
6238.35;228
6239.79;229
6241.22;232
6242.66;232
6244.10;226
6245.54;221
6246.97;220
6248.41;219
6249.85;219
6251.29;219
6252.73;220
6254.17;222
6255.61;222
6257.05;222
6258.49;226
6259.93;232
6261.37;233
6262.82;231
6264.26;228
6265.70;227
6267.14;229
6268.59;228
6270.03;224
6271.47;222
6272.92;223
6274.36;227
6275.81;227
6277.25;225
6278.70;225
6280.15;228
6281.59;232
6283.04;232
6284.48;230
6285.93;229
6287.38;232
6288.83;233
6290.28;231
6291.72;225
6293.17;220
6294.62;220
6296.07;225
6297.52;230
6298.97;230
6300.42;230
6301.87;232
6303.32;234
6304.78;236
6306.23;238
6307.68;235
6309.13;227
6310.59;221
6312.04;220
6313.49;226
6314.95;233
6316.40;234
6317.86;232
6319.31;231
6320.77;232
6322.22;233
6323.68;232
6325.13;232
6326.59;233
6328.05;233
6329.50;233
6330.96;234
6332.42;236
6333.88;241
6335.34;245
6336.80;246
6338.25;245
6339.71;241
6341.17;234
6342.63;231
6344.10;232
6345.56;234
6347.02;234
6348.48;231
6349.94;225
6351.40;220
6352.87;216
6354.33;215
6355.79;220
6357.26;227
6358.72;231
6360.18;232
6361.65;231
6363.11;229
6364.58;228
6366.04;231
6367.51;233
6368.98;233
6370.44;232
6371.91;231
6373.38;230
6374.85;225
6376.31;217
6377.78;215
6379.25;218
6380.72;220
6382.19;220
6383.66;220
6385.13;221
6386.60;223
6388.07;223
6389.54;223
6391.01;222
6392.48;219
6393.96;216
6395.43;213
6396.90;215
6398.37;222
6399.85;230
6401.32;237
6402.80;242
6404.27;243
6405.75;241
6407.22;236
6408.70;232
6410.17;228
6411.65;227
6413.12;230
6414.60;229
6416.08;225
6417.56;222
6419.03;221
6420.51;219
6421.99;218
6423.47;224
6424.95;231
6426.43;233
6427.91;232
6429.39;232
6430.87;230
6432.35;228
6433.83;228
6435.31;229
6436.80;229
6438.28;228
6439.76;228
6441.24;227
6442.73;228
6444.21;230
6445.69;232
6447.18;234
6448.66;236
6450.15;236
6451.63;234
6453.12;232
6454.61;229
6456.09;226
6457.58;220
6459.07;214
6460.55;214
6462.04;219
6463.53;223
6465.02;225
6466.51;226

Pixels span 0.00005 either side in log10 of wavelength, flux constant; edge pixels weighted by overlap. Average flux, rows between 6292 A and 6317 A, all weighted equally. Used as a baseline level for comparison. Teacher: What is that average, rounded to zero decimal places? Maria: 229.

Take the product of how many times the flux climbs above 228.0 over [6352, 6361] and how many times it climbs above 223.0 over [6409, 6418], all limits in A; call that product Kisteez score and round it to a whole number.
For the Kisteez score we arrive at 10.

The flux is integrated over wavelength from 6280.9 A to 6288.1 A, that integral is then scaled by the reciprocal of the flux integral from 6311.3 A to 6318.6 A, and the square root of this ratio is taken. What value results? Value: 1.00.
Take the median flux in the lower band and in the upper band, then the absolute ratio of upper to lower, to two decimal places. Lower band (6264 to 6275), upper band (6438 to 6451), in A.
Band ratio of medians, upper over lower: 1.01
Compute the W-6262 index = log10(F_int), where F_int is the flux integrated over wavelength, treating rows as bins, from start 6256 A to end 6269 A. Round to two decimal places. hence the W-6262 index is 3.47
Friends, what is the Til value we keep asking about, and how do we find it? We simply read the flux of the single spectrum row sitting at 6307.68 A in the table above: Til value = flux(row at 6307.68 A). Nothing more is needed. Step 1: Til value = 235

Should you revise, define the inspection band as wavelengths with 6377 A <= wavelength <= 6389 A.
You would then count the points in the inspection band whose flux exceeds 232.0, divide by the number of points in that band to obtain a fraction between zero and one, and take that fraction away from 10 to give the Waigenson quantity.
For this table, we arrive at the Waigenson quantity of 10.0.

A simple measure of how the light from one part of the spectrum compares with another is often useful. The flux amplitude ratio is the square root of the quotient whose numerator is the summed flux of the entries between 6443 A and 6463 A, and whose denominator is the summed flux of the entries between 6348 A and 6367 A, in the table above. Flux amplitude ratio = 1.00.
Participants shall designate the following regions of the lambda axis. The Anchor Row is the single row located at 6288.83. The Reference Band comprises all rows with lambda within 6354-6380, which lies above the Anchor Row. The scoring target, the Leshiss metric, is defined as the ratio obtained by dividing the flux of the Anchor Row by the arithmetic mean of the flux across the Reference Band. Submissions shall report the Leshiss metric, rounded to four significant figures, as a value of 1.028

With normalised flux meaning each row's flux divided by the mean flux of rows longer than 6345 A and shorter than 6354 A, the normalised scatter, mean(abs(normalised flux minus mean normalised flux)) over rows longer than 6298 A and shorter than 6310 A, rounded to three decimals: 0.013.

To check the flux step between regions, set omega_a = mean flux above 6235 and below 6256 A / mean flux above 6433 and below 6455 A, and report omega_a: 0.97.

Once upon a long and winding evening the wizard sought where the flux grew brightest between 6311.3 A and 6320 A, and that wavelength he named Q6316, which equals 6316.40 A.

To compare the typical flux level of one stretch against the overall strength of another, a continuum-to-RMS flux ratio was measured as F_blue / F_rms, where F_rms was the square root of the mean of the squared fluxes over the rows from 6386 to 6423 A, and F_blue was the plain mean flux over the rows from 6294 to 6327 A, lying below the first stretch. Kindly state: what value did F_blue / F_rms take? 1.02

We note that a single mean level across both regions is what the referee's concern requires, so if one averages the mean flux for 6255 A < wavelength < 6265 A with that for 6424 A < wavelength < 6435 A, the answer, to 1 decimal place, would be 229.1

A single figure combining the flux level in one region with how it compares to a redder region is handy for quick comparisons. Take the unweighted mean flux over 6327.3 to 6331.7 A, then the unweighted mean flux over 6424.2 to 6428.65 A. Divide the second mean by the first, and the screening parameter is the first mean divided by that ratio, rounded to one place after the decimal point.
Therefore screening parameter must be 234.7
